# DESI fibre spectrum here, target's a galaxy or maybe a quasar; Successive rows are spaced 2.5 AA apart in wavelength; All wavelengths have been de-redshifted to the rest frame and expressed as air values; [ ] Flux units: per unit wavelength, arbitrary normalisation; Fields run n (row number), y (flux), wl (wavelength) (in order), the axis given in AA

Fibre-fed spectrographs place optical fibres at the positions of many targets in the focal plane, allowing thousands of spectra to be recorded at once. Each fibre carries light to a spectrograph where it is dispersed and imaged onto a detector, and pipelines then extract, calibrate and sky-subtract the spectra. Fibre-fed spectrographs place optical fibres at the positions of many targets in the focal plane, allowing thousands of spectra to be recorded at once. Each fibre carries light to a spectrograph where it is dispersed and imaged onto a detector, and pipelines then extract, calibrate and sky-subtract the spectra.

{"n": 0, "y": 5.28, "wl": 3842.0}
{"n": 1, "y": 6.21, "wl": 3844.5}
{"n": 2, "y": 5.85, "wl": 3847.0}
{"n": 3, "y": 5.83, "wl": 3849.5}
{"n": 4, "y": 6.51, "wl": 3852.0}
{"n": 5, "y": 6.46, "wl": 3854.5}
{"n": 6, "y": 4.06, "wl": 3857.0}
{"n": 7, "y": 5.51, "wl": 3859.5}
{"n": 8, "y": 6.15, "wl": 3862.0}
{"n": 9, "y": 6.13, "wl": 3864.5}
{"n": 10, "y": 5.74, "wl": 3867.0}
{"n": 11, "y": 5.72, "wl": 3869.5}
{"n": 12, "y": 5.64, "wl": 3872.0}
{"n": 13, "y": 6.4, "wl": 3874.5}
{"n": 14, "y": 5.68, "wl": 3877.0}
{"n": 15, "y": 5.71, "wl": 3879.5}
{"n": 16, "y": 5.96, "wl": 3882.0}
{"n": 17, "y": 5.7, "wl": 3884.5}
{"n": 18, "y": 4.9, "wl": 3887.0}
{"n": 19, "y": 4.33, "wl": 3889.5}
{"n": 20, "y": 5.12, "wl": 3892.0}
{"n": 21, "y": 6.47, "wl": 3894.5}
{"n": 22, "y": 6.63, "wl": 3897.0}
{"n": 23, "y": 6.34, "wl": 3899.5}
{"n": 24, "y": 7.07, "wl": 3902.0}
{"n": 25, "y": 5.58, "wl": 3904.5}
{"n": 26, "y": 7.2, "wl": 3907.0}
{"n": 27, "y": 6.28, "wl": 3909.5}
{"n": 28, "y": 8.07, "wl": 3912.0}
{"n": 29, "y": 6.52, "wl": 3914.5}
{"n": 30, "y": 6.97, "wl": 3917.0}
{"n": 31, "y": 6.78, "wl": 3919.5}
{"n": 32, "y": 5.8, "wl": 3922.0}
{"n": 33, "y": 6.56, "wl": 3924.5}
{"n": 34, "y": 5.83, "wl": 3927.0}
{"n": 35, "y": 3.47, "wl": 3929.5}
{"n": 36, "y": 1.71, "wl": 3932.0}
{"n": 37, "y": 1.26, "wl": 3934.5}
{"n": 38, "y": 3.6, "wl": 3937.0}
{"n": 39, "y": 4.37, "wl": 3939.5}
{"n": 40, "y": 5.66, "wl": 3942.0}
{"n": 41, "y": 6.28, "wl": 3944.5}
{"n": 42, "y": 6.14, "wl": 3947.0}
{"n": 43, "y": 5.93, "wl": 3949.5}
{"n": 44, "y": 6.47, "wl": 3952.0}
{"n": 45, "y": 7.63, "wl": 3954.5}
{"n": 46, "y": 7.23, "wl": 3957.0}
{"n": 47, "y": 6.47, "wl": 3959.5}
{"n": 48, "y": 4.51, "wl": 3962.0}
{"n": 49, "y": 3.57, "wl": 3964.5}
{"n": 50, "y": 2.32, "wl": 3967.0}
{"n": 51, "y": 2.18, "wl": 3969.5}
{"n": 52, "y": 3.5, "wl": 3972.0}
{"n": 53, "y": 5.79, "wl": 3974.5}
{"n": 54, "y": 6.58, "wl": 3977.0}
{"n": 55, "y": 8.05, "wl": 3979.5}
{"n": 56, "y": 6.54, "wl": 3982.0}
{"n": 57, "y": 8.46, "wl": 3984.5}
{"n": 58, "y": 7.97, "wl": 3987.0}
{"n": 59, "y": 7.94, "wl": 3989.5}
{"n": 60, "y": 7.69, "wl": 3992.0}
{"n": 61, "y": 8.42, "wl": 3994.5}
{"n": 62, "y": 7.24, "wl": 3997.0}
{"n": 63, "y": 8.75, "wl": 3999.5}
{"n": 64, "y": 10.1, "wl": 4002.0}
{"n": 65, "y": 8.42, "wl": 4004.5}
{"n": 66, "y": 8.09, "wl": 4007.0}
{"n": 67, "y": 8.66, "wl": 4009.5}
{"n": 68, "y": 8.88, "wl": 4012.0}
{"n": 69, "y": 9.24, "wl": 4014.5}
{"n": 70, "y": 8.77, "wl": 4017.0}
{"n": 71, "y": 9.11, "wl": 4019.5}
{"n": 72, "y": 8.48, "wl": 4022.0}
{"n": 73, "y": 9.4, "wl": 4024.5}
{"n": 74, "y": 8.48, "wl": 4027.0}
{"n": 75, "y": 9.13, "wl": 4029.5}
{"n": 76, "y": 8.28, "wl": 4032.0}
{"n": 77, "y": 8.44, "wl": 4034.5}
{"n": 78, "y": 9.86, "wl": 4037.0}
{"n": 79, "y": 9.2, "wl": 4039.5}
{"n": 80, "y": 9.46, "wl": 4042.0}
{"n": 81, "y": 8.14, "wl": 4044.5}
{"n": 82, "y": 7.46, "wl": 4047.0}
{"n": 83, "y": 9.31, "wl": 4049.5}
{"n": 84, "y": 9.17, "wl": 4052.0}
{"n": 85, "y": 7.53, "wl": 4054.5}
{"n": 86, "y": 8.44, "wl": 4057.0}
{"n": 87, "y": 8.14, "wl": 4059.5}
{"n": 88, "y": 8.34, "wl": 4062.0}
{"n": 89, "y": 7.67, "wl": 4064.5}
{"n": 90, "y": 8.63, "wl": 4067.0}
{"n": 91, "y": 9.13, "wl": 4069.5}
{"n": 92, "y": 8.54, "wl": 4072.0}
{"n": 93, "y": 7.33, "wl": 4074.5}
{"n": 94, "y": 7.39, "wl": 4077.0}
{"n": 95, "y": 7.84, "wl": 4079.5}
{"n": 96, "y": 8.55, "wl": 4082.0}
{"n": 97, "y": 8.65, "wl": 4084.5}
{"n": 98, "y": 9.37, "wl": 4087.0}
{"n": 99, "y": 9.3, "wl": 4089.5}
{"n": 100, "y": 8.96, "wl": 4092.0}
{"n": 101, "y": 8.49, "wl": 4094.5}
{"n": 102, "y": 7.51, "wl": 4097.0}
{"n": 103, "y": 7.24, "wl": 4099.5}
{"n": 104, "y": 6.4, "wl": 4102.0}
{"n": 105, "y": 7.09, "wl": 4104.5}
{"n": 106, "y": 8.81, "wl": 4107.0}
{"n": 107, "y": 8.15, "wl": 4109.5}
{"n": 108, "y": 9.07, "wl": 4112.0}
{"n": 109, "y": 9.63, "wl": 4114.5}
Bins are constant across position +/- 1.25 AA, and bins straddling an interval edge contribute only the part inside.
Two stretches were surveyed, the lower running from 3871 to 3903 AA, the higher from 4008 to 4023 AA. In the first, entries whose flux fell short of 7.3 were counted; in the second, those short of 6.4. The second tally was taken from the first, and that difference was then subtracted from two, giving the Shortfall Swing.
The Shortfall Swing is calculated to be -11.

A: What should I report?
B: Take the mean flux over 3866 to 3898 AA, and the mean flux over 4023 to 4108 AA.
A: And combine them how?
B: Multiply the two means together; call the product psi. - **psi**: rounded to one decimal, 47.8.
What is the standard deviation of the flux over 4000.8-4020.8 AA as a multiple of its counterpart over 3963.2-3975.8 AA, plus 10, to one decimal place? 10.4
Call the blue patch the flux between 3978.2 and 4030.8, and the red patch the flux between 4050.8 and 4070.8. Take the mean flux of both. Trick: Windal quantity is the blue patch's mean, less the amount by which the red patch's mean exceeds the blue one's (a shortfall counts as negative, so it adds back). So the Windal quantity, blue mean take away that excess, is 8.6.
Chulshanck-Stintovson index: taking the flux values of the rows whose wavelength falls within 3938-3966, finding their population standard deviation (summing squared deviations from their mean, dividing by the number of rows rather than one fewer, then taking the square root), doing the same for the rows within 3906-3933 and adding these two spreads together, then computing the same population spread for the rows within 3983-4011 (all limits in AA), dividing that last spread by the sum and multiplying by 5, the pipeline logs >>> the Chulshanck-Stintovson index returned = 1.2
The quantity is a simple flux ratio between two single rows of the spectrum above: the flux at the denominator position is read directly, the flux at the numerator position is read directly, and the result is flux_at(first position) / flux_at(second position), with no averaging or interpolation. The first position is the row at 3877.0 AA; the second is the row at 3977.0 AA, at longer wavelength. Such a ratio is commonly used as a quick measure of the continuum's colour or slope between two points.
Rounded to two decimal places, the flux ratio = 0.86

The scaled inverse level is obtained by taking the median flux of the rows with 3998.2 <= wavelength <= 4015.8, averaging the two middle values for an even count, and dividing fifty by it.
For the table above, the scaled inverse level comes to 5.7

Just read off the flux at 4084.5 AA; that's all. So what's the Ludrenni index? 8.65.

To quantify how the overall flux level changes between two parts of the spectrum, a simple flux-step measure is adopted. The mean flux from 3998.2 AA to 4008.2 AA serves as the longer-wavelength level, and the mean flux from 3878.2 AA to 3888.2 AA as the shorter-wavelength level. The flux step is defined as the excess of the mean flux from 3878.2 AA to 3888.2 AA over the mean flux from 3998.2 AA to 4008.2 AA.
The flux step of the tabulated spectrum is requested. -3.3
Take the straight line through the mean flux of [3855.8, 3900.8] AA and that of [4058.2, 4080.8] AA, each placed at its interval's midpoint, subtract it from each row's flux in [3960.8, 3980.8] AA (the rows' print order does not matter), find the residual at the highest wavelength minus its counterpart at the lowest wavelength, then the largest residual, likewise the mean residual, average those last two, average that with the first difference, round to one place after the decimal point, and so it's 1.4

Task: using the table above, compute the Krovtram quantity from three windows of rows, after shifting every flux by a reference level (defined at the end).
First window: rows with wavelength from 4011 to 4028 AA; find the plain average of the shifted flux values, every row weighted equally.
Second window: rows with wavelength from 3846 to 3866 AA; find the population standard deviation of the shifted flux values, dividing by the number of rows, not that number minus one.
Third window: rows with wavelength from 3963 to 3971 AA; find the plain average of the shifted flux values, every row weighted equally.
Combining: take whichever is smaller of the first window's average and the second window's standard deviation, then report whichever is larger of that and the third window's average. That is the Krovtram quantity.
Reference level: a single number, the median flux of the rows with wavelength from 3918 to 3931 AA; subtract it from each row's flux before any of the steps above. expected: 0.7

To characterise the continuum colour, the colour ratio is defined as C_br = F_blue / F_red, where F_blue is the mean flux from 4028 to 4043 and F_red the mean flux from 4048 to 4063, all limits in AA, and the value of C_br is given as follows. 1.1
